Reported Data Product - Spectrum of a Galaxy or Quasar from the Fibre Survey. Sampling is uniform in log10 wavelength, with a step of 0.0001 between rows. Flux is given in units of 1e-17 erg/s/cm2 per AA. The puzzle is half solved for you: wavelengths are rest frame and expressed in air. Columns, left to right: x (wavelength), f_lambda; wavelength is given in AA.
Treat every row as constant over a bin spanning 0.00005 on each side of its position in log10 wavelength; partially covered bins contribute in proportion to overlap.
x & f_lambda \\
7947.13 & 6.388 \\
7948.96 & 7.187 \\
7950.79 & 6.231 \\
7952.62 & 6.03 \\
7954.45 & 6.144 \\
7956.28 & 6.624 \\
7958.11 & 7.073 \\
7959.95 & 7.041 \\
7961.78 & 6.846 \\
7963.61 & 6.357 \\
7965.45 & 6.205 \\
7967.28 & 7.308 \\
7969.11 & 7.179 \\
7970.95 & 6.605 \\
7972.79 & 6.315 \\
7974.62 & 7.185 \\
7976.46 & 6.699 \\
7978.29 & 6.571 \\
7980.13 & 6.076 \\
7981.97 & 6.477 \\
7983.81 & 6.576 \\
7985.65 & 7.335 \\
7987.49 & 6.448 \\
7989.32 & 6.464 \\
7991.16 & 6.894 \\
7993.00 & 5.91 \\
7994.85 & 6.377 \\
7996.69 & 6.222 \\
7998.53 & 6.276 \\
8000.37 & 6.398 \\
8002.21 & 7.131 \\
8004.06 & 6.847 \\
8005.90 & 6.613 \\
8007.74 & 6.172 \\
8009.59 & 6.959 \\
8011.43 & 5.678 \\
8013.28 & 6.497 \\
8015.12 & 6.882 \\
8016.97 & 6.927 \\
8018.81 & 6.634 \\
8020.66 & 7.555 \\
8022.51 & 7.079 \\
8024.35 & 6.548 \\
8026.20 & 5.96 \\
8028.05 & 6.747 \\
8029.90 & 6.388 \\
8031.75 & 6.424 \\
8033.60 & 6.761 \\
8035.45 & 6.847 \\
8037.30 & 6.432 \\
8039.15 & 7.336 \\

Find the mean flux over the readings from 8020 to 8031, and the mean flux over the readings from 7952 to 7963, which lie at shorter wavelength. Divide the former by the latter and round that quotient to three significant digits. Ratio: 1.01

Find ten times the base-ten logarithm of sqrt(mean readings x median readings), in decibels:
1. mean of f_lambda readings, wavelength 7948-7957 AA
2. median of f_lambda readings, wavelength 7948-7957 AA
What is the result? 8.02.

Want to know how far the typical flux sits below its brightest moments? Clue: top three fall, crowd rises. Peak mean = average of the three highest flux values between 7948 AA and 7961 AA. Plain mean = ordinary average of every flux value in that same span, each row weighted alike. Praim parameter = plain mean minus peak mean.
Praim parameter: -0.48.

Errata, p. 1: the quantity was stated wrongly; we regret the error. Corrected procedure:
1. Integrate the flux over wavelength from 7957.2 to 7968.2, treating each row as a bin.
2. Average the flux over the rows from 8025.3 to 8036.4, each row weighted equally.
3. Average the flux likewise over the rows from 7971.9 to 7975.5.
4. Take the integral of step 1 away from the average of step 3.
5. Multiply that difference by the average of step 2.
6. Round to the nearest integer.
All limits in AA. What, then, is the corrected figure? -444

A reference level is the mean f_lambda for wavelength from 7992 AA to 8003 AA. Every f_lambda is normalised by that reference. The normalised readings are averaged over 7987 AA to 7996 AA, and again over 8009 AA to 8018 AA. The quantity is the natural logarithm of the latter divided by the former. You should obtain 0.026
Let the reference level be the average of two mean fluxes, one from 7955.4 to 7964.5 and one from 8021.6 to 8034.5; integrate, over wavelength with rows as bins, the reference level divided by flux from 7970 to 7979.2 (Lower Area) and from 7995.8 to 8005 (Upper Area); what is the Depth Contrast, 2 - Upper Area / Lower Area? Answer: 0.98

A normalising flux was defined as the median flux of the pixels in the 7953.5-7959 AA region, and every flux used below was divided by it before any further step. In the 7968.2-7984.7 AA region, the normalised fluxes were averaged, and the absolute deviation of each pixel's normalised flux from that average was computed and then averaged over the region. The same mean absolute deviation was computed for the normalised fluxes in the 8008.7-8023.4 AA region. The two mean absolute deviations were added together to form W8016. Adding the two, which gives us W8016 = 0.097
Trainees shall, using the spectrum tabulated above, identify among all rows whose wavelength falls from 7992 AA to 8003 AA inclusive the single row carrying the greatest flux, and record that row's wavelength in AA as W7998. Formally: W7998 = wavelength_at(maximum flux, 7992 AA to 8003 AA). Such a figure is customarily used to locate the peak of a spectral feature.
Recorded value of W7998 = 8002.21 AA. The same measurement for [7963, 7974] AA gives 7967.28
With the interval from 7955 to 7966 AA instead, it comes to 7958.11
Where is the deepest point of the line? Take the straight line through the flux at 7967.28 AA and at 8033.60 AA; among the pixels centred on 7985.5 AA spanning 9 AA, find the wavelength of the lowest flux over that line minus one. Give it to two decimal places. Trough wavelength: 7981.97 AA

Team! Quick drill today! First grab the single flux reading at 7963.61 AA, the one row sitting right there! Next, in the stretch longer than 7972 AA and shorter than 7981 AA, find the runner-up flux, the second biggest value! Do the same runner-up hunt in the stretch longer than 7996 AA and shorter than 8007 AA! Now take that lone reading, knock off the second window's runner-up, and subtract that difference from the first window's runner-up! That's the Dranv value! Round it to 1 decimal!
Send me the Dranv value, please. 7.2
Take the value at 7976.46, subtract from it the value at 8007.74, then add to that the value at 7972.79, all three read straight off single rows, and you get 6.84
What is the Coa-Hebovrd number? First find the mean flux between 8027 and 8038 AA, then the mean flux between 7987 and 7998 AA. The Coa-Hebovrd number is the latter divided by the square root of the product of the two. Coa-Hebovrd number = 0.984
